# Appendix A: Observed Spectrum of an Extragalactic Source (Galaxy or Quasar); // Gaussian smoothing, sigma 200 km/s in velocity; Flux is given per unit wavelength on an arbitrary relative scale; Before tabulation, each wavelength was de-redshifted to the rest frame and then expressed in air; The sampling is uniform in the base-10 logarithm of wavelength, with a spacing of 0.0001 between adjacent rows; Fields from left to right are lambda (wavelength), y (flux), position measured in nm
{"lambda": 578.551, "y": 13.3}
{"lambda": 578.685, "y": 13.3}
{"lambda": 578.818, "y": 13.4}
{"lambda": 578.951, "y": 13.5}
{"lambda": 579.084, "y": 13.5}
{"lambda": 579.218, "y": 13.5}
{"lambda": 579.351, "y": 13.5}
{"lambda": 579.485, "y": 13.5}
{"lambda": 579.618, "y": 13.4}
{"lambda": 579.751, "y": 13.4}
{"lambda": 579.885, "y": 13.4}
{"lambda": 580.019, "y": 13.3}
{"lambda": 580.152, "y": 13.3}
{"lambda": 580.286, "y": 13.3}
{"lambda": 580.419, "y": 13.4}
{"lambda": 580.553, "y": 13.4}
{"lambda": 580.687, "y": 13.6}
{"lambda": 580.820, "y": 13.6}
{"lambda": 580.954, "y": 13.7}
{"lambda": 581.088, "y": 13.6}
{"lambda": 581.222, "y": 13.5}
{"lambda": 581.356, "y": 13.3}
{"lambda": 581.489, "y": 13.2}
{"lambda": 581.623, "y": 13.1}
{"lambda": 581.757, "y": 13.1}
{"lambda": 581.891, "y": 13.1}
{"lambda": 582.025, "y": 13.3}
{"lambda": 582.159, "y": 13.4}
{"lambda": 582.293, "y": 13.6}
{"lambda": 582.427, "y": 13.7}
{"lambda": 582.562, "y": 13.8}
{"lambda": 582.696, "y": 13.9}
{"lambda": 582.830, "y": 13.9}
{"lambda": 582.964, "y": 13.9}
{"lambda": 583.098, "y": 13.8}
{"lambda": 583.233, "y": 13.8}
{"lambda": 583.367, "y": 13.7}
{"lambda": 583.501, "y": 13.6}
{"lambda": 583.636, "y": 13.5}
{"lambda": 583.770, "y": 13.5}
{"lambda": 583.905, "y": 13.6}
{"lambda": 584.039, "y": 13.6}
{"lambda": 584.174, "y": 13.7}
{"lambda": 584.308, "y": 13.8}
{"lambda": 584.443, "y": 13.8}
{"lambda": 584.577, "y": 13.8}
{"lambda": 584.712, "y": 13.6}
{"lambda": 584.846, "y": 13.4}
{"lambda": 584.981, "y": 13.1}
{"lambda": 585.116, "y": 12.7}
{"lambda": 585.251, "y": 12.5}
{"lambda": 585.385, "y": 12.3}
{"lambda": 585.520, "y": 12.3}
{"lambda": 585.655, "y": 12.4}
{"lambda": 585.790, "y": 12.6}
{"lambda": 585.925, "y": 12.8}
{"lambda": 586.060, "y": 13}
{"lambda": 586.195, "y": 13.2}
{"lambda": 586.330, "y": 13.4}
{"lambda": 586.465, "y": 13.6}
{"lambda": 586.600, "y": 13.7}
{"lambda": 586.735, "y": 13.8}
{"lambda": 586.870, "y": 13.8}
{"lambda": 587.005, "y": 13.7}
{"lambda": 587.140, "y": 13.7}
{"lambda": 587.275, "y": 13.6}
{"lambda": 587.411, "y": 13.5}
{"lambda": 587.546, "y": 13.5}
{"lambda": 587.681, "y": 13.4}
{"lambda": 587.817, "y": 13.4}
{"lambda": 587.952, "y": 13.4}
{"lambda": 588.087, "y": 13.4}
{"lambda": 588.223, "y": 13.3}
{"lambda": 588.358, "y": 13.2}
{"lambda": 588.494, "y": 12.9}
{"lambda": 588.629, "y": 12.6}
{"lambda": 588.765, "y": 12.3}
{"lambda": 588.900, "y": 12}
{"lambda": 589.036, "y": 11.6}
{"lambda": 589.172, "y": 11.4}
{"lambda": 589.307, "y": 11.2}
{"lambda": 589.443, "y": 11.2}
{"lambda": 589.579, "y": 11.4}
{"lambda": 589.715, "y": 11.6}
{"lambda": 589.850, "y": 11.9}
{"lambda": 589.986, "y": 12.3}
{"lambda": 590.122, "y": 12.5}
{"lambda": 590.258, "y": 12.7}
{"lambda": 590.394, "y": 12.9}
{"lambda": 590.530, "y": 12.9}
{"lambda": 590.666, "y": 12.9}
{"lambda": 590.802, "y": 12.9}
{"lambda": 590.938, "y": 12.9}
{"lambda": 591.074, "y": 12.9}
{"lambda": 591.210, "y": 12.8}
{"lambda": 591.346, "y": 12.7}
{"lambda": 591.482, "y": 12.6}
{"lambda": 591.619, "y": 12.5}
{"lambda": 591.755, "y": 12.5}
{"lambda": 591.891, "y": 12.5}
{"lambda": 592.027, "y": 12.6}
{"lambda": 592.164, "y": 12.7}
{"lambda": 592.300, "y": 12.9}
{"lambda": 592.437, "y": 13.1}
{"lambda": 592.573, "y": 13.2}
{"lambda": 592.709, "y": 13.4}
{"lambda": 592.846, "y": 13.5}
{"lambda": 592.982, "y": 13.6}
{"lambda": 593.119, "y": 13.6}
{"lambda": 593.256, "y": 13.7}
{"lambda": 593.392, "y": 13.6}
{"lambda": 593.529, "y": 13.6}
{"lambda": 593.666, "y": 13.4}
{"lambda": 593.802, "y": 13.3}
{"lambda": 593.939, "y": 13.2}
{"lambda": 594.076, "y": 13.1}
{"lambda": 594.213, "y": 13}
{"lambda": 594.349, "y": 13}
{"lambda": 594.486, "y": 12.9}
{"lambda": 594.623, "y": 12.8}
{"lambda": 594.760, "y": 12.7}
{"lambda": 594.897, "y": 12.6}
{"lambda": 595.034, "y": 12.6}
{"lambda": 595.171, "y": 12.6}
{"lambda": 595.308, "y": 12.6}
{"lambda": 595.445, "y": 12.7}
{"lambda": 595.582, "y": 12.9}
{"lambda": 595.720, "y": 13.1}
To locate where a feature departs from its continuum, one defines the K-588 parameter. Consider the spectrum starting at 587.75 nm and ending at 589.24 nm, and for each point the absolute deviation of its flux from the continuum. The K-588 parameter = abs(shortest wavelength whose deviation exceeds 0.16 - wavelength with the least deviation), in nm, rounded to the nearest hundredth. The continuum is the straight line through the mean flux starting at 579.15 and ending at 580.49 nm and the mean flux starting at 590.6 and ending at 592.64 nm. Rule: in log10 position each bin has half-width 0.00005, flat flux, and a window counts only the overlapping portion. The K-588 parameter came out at 0.68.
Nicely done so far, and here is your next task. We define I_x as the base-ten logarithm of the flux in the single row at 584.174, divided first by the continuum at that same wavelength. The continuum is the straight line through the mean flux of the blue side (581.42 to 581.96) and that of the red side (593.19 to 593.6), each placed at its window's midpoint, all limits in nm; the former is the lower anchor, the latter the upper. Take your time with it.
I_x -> 0.015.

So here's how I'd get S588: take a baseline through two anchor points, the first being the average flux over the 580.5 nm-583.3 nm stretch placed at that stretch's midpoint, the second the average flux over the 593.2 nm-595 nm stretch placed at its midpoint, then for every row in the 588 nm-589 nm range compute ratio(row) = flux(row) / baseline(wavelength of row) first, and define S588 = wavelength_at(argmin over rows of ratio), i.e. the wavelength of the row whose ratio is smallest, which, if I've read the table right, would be 588.900 nm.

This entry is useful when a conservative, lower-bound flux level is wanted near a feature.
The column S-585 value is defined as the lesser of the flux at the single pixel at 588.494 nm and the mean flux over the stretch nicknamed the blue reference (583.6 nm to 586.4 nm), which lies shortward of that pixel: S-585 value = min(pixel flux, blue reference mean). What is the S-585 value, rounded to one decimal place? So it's 12.9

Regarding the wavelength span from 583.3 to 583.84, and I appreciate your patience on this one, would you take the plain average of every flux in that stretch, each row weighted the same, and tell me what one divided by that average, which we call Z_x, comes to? 0.0737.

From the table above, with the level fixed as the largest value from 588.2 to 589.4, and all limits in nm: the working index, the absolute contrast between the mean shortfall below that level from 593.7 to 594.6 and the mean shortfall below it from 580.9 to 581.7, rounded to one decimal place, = 0.3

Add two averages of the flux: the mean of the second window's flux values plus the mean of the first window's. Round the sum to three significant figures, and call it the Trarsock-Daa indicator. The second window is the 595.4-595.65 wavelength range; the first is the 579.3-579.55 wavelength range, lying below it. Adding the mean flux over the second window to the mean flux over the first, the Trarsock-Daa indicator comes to 26.3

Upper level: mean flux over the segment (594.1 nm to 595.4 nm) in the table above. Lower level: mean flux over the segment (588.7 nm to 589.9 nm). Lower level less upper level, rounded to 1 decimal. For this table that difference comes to -1.1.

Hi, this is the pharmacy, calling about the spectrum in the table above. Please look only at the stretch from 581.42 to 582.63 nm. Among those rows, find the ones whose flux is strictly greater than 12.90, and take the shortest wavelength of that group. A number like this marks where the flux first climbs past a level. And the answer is 581.489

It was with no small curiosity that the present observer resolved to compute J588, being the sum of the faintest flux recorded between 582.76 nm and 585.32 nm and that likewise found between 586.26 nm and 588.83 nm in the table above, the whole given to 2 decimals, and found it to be 24.80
